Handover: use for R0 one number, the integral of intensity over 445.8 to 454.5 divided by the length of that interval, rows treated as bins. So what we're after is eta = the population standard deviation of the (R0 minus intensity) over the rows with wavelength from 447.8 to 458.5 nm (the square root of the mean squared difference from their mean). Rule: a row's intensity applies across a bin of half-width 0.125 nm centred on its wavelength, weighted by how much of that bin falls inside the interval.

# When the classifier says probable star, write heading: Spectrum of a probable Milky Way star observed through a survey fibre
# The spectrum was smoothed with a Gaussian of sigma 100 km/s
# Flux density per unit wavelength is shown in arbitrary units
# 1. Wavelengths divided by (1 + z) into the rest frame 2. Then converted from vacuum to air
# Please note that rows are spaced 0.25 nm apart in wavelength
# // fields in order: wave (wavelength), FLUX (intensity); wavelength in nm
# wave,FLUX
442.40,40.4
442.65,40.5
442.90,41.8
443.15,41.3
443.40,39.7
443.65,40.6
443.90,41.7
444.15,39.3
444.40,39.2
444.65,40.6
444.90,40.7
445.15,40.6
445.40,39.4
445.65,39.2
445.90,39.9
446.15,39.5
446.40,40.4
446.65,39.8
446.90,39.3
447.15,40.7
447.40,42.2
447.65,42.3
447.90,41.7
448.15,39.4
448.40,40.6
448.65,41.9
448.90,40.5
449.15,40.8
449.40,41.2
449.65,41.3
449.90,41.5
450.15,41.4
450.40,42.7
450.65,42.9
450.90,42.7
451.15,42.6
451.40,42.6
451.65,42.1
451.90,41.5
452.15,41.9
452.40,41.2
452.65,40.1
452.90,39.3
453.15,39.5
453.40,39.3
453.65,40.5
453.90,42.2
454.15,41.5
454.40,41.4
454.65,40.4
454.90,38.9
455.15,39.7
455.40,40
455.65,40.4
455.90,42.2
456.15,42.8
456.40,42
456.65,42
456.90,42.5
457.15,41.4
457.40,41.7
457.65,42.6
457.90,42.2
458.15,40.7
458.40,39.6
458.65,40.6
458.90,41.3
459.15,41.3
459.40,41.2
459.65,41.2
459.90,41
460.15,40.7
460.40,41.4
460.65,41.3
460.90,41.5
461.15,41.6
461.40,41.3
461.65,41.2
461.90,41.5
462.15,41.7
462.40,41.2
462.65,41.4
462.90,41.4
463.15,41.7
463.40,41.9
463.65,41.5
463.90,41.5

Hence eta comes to 1.1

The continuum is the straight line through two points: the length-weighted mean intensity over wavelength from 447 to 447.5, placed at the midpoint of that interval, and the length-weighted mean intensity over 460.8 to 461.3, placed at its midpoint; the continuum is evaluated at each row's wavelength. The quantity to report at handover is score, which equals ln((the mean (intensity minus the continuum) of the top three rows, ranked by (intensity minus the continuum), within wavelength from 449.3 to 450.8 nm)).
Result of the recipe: 0.0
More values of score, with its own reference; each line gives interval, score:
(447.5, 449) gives -0.4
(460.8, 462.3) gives -2.9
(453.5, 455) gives -1.3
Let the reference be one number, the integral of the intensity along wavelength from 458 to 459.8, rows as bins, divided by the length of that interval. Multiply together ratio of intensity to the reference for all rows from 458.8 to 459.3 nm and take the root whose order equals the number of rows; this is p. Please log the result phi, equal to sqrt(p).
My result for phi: 1.01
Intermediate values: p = 1.01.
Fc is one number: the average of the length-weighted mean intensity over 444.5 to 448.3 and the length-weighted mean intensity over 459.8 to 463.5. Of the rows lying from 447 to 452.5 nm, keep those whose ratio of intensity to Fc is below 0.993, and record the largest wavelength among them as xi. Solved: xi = 448.90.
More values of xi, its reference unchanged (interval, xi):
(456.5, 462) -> 458.40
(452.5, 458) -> 455.65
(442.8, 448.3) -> 448.15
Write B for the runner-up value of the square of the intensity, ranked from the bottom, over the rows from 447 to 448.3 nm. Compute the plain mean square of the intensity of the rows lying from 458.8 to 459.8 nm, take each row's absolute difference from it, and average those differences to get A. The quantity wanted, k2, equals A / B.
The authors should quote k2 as 0.002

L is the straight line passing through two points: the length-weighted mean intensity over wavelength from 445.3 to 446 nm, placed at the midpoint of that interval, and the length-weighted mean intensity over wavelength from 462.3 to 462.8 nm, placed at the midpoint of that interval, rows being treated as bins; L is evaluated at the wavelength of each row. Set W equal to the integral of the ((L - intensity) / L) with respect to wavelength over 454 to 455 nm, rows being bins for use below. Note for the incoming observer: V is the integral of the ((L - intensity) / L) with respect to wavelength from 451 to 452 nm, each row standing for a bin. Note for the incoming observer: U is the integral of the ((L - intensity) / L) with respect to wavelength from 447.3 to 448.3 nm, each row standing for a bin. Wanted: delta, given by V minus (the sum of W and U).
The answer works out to -0.01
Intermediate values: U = -0.041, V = -0.053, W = -0.005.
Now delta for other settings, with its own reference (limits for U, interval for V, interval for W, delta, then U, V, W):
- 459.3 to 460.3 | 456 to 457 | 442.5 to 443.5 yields 0.00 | 0.000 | -0.041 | -0.042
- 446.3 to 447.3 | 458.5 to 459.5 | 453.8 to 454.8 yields 0.03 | -0.012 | -0.003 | -0.022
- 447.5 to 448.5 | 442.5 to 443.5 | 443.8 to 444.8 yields 0.01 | -0.033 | -0.042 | -0.021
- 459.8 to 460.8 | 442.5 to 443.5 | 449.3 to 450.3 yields 0.00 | -0.001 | -0.042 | -0.036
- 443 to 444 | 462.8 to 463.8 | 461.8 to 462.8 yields 0.04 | -0.040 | -0.006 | -0.004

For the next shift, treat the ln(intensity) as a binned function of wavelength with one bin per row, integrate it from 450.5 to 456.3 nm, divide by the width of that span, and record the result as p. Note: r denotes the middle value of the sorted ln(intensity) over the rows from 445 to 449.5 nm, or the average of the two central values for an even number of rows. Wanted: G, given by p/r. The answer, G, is 1.00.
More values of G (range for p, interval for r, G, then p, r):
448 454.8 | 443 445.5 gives 1.00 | 3.72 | 3.70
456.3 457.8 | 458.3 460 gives 1.01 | 3.74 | 3.72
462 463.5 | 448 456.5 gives 1.00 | 3.73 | 3.72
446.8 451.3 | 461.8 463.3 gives 1.00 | 3.72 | 3.72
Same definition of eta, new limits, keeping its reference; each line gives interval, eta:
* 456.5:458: 0.4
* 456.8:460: 0.8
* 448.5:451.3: 0.8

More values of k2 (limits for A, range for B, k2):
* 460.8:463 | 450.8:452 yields 0.006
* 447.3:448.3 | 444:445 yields 0.053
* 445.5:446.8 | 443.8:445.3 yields 0.017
